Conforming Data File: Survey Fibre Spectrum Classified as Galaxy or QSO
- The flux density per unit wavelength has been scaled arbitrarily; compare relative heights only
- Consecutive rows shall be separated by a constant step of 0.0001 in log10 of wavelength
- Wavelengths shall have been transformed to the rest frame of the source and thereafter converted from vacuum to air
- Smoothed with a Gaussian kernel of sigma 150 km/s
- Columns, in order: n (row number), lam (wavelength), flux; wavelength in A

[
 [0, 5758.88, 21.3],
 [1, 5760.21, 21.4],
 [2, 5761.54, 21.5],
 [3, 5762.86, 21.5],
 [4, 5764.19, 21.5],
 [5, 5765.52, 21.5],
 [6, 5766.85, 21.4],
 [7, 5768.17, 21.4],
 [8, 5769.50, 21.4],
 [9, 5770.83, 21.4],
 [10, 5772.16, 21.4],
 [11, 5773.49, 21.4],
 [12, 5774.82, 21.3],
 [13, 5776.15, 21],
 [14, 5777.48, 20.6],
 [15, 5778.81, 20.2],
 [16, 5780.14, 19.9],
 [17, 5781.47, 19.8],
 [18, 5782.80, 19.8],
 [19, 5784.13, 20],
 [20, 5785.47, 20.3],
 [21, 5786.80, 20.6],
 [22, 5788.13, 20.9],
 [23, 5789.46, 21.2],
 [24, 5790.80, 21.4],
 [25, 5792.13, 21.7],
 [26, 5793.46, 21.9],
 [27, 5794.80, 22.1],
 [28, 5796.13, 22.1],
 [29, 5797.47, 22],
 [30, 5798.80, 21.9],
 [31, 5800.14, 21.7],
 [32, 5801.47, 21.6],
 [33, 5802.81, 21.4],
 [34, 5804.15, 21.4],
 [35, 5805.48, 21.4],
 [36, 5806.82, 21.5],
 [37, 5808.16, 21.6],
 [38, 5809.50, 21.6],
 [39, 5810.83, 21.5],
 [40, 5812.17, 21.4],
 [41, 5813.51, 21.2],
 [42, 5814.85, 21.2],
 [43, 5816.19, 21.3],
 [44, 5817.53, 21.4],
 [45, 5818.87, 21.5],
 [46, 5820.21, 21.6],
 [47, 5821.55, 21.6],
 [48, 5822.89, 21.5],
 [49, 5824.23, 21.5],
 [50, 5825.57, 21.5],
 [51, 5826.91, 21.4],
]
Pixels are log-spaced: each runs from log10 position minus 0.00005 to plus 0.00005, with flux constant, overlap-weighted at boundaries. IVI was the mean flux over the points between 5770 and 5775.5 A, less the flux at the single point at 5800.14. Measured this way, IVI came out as -0.3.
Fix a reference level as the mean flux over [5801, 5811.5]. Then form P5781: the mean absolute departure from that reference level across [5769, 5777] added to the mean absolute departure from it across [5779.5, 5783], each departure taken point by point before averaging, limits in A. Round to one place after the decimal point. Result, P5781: 1.9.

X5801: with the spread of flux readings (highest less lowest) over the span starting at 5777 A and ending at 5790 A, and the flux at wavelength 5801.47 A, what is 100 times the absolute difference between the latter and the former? 2020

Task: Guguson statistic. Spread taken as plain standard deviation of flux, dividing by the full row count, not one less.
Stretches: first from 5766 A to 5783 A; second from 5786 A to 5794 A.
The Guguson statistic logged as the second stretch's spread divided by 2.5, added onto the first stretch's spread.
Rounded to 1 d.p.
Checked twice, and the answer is 0.8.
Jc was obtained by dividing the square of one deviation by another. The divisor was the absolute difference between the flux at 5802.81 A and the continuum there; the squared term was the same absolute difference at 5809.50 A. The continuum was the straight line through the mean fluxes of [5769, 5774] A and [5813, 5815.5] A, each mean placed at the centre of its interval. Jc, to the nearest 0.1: 1.0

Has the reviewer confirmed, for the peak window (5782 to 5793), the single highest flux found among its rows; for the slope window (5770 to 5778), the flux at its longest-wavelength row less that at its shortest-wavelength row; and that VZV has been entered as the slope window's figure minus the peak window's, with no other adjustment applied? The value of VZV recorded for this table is -22.5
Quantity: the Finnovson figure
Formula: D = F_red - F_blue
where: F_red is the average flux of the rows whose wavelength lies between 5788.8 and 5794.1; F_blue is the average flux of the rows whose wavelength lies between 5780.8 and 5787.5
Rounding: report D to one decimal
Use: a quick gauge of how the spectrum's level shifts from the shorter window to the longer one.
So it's 1.4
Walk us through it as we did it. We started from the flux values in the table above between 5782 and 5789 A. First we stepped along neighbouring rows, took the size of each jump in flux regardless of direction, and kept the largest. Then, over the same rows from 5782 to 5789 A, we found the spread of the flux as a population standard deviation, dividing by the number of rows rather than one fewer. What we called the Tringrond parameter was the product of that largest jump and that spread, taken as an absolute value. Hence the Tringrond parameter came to 0.12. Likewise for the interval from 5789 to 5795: 0.10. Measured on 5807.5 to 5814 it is 0.03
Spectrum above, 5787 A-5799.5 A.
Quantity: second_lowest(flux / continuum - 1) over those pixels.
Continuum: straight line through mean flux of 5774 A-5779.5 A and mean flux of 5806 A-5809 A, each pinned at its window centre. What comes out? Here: 0.01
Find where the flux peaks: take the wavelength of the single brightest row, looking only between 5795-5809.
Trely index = 5796.13 A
